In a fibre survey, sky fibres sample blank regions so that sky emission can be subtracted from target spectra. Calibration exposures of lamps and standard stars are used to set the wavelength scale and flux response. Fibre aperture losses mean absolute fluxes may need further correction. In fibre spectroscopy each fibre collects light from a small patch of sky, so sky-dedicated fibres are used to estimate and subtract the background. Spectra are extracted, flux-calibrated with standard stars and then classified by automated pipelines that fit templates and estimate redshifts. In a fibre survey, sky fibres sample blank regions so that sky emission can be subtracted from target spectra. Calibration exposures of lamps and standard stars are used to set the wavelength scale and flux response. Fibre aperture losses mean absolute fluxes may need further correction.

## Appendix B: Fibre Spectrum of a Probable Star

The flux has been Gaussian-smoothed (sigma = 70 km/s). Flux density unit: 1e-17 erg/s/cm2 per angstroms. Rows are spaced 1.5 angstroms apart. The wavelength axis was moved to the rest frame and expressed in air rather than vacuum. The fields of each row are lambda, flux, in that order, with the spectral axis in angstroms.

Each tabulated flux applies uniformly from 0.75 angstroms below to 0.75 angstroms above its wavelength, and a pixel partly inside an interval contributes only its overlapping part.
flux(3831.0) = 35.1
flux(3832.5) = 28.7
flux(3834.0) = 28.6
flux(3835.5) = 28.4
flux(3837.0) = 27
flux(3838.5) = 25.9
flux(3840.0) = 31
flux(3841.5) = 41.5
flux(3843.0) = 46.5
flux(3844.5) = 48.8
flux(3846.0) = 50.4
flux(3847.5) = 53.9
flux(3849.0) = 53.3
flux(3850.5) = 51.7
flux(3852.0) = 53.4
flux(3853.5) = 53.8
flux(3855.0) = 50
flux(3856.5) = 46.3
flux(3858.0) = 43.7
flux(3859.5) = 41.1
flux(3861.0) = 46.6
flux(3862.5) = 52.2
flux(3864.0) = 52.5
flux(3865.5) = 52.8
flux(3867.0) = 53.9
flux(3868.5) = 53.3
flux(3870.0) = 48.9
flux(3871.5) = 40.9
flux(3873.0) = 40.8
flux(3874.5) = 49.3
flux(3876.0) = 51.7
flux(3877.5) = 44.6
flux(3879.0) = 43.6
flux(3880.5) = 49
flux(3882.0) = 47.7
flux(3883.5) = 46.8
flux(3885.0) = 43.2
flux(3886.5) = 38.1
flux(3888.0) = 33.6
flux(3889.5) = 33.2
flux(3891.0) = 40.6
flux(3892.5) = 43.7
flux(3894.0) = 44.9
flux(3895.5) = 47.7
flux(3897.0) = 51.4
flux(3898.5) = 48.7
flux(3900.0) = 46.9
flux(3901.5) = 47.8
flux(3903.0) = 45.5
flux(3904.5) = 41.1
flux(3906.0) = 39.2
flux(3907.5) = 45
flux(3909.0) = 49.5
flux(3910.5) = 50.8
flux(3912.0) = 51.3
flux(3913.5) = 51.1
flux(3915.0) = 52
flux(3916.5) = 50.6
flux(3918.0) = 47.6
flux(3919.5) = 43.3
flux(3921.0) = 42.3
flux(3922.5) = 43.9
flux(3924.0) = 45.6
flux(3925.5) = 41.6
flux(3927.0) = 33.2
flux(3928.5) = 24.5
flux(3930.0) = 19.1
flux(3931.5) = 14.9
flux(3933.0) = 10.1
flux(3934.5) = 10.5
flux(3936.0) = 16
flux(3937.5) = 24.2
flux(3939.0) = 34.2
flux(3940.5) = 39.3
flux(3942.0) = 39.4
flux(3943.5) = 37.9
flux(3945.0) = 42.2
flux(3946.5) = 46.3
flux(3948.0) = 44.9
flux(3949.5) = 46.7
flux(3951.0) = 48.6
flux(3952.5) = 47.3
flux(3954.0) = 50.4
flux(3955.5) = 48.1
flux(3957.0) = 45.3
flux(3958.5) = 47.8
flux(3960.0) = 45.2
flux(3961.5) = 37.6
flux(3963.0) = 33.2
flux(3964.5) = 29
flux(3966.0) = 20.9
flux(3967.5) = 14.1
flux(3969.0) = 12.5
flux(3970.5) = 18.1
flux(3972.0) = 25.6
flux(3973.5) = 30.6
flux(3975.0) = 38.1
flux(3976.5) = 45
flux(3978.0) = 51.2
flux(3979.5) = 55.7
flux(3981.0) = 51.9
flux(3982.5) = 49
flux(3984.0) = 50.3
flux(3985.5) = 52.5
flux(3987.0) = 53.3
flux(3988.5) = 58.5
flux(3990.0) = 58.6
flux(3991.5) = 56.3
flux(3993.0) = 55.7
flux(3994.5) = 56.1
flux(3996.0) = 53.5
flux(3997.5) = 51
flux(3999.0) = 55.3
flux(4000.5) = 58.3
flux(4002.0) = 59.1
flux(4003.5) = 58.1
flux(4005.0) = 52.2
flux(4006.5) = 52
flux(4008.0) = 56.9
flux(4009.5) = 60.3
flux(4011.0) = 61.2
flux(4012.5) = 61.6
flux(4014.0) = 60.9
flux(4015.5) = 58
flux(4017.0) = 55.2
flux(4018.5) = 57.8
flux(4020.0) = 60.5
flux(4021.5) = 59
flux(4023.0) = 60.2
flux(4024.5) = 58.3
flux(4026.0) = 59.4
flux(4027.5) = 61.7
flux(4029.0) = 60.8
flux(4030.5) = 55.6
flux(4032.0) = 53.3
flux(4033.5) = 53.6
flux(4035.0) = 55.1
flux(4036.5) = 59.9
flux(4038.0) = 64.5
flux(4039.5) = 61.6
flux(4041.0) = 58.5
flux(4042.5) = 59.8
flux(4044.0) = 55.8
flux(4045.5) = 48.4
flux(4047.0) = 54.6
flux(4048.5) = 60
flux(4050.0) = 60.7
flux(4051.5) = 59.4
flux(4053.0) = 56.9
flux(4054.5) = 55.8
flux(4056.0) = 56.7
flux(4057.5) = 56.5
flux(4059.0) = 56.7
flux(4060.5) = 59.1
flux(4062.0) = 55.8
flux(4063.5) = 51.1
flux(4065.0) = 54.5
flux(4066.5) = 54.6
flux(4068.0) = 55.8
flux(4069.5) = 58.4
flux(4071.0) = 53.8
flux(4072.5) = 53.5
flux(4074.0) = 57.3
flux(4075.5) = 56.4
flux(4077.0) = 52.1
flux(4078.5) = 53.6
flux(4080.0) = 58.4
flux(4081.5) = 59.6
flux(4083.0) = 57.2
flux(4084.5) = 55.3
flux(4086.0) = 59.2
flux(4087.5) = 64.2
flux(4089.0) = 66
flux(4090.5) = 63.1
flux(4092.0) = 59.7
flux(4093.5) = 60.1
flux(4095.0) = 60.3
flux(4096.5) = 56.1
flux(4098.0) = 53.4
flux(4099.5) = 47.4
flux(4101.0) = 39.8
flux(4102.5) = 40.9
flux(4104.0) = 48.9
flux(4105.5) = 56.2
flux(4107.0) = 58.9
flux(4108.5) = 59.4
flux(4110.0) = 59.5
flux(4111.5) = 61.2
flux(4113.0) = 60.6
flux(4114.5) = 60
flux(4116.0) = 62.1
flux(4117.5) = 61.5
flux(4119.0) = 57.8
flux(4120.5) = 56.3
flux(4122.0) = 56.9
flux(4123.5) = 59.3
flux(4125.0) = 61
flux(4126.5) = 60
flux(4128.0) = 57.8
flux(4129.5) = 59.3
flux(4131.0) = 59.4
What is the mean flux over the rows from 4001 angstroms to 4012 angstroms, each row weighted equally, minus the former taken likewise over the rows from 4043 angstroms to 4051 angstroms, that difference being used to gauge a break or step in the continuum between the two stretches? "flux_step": 1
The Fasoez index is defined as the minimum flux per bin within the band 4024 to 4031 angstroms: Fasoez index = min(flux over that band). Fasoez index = 55.6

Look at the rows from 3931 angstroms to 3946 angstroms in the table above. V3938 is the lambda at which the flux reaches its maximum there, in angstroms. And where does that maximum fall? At 3945.0 angstroms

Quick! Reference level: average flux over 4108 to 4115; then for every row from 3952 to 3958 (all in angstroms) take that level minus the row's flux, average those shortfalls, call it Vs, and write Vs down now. 12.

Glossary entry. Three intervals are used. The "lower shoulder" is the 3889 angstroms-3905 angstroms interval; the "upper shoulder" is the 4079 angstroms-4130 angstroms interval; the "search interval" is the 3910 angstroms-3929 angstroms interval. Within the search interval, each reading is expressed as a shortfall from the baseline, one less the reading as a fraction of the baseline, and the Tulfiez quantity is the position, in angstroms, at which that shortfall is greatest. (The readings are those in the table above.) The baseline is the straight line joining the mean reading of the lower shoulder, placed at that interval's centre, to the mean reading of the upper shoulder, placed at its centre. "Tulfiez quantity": 3928.5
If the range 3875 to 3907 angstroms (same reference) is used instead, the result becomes 3889.5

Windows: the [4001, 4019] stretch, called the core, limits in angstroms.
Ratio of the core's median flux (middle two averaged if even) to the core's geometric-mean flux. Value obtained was 1.01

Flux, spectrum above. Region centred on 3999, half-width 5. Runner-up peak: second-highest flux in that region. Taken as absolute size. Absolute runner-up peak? 58.3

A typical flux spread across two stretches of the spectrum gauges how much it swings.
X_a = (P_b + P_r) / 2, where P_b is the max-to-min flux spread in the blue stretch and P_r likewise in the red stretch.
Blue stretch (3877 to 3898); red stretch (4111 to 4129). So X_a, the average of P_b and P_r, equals 12.0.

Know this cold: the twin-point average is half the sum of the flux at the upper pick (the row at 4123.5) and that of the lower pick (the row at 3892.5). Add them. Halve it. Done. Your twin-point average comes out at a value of 51.5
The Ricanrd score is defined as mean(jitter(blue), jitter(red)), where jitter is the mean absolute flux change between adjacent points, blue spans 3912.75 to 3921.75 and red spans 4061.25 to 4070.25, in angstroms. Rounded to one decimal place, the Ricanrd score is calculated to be 2.3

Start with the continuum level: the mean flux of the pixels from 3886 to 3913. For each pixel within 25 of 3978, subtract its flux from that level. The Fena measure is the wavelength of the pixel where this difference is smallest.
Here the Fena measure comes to 4002.0 angstroms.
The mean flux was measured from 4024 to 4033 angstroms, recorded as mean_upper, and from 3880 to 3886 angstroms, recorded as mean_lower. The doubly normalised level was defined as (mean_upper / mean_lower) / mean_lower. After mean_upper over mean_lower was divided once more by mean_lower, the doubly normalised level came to 0.027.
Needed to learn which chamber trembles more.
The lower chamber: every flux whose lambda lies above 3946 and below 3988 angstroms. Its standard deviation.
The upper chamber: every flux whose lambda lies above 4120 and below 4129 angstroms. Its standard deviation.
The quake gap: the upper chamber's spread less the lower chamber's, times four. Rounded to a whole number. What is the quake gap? -43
